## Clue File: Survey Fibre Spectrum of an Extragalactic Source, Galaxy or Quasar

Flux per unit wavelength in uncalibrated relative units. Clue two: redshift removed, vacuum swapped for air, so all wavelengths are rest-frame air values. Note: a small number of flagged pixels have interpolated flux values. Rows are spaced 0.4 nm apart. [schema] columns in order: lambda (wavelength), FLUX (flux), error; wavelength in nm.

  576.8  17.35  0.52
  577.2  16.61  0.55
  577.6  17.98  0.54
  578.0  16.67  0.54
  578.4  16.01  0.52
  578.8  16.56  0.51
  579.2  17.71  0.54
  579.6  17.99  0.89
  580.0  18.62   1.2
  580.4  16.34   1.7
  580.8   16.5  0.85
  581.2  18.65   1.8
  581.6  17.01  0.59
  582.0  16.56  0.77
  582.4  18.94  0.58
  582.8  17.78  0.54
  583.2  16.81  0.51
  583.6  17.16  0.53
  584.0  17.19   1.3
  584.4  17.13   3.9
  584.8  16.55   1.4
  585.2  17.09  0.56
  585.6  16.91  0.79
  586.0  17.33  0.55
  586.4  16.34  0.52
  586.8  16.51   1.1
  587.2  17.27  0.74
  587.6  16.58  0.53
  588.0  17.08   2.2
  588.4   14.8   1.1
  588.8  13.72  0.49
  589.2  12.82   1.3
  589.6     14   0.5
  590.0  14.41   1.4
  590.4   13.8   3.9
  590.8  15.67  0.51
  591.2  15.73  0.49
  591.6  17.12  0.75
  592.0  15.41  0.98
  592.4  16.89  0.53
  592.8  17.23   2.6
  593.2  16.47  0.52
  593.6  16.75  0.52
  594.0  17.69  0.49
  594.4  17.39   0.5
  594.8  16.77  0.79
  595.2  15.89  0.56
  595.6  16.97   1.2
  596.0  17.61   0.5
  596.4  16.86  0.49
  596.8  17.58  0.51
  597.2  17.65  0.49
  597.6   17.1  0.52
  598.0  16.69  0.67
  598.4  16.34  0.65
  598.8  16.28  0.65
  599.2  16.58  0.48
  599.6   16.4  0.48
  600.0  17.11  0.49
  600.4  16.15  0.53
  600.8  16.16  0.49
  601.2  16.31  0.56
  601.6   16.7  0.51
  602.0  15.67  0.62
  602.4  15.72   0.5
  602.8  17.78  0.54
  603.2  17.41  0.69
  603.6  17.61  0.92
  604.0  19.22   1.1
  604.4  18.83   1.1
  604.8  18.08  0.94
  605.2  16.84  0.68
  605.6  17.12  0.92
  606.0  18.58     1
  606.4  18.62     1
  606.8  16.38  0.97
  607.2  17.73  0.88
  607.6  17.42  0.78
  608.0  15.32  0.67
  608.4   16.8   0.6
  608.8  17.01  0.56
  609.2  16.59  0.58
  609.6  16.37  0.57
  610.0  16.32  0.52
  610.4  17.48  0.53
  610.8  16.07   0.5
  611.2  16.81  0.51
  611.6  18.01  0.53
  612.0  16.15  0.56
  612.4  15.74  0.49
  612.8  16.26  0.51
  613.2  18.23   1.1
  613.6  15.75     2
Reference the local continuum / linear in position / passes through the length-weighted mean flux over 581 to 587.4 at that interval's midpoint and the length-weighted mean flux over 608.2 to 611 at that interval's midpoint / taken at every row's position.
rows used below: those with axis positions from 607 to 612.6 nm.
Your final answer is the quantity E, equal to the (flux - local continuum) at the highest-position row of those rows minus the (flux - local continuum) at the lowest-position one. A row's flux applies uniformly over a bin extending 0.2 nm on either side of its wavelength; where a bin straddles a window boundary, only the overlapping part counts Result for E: -2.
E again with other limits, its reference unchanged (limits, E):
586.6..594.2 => 1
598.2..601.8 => 0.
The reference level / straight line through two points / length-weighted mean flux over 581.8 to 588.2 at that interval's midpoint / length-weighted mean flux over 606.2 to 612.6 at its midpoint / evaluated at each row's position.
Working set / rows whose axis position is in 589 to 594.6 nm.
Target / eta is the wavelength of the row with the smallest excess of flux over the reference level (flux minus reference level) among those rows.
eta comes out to 589.2 nm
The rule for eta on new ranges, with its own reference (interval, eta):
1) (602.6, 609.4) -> 608.0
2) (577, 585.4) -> 578.4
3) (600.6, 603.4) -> 602.0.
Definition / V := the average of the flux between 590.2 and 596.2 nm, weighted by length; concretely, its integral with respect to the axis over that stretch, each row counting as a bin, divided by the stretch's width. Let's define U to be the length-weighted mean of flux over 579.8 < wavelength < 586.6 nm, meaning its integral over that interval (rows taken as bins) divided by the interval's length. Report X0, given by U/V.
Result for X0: 1.04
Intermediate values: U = 17.2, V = 16.5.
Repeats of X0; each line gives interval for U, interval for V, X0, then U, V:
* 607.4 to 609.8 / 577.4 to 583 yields 0.95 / 16.6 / 17.4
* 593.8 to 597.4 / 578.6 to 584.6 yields 0.99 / 17.2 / 17.4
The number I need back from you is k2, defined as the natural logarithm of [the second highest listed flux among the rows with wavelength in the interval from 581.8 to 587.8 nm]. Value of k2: 2.88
